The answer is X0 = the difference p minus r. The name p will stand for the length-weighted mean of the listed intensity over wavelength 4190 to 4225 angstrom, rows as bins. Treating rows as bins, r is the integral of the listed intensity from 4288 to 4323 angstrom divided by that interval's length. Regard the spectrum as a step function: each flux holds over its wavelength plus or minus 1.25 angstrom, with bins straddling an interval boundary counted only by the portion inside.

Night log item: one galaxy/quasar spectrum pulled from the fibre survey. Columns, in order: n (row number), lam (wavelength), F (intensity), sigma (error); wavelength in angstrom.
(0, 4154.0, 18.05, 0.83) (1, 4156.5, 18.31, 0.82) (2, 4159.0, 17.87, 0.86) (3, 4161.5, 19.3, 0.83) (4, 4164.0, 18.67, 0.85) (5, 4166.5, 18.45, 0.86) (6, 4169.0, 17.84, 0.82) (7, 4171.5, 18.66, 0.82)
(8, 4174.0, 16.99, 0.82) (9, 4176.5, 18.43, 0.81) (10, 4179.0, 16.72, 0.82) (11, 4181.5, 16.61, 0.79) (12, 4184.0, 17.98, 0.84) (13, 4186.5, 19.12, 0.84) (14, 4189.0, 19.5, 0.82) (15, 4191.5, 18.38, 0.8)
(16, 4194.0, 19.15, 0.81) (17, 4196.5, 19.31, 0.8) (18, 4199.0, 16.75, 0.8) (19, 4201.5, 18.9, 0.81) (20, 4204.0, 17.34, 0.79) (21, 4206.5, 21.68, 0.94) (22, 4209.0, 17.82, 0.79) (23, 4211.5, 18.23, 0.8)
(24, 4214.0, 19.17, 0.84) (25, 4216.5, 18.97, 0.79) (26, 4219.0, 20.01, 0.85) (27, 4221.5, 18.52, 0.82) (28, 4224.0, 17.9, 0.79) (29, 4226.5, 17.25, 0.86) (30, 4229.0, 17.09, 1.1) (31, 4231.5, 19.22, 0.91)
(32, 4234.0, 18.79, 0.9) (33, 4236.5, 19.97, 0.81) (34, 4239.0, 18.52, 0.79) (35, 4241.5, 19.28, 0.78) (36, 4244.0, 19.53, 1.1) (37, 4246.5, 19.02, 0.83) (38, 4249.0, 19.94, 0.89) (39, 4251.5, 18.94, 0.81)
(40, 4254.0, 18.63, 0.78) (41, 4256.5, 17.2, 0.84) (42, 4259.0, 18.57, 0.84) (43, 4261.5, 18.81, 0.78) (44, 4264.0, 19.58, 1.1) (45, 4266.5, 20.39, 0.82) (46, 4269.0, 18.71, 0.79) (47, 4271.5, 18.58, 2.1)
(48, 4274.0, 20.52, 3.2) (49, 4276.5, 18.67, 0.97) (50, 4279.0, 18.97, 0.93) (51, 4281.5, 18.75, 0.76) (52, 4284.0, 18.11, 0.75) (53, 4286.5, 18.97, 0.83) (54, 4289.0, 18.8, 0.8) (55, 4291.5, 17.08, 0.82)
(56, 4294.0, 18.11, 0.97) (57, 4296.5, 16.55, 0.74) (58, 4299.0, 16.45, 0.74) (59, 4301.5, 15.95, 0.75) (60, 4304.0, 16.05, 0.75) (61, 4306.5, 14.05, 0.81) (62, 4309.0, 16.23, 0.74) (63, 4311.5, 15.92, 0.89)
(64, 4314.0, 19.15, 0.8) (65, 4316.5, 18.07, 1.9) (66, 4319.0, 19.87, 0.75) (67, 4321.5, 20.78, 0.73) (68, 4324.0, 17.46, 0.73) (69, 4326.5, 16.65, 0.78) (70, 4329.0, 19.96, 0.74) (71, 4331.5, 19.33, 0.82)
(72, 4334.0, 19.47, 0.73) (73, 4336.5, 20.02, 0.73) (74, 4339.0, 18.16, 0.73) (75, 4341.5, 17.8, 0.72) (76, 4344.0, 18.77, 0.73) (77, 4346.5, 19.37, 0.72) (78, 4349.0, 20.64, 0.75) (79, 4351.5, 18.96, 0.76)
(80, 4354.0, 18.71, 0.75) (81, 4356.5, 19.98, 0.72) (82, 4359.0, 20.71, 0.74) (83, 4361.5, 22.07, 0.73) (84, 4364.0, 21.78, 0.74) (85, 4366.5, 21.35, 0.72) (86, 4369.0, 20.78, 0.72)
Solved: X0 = 1.38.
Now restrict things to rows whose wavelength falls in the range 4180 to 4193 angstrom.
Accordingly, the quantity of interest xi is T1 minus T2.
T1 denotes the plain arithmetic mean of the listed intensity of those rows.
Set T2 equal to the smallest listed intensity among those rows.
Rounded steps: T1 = 18.3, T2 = 16.61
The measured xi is 1.71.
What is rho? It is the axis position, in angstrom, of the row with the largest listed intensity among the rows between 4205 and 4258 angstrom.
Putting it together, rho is 4206.5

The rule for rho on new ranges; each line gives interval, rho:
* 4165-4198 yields 4189.0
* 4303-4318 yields 4314.0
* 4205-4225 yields 4206.5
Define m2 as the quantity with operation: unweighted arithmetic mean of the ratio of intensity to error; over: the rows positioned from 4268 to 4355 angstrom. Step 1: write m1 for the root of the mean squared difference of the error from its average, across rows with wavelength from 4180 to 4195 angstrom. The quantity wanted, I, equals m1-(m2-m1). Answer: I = -22.1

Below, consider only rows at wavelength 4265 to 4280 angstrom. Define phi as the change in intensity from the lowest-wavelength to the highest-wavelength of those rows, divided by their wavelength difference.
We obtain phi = -0.11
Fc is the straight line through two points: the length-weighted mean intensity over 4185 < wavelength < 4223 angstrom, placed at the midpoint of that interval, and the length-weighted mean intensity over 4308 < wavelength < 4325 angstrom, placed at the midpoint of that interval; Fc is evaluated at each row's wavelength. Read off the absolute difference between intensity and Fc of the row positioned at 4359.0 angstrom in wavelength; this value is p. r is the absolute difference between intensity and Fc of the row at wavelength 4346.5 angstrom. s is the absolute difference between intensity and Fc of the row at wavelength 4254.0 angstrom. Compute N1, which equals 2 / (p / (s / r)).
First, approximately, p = 2.7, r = 1.3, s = 0.05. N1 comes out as 0.0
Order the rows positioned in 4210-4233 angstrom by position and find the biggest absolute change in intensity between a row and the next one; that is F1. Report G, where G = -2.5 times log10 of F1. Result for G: -0.82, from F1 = 2.13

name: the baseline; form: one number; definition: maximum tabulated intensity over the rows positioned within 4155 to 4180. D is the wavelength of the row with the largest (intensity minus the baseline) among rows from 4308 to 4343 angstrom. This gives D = 4321.5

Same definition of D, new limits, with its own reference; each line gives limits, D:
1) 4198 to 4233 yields 4206.5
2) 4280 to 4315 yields 4314.0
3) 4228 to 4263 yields 4236.5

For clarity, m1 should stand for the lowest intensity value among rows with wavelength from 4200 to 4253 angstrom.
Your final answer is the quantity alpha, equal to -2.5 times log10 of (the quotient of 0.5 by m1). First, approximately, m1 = 17.09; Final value 3.83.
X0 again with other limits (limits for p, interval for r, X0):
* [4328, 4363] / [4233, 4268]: 0.50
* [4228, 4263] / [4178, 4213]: 0.43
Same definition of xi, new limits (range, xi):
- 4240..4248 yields 0.26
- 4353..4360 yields 1.09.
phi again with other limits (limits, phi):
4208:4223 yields 0.06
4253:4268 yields 0.14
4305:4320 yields 0.47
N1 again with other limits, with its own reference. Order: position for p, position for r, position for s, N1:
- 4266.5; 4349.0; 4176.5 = 0.2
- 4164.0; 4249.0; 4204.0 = 5.9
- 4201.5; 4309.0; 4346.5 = 29.3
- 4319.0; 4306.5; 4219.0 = 0.4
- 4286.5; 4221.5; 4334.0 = 20.1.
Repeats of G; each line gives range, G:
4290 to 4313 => -0.85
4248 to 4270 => -0.56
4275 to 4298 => -0.59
